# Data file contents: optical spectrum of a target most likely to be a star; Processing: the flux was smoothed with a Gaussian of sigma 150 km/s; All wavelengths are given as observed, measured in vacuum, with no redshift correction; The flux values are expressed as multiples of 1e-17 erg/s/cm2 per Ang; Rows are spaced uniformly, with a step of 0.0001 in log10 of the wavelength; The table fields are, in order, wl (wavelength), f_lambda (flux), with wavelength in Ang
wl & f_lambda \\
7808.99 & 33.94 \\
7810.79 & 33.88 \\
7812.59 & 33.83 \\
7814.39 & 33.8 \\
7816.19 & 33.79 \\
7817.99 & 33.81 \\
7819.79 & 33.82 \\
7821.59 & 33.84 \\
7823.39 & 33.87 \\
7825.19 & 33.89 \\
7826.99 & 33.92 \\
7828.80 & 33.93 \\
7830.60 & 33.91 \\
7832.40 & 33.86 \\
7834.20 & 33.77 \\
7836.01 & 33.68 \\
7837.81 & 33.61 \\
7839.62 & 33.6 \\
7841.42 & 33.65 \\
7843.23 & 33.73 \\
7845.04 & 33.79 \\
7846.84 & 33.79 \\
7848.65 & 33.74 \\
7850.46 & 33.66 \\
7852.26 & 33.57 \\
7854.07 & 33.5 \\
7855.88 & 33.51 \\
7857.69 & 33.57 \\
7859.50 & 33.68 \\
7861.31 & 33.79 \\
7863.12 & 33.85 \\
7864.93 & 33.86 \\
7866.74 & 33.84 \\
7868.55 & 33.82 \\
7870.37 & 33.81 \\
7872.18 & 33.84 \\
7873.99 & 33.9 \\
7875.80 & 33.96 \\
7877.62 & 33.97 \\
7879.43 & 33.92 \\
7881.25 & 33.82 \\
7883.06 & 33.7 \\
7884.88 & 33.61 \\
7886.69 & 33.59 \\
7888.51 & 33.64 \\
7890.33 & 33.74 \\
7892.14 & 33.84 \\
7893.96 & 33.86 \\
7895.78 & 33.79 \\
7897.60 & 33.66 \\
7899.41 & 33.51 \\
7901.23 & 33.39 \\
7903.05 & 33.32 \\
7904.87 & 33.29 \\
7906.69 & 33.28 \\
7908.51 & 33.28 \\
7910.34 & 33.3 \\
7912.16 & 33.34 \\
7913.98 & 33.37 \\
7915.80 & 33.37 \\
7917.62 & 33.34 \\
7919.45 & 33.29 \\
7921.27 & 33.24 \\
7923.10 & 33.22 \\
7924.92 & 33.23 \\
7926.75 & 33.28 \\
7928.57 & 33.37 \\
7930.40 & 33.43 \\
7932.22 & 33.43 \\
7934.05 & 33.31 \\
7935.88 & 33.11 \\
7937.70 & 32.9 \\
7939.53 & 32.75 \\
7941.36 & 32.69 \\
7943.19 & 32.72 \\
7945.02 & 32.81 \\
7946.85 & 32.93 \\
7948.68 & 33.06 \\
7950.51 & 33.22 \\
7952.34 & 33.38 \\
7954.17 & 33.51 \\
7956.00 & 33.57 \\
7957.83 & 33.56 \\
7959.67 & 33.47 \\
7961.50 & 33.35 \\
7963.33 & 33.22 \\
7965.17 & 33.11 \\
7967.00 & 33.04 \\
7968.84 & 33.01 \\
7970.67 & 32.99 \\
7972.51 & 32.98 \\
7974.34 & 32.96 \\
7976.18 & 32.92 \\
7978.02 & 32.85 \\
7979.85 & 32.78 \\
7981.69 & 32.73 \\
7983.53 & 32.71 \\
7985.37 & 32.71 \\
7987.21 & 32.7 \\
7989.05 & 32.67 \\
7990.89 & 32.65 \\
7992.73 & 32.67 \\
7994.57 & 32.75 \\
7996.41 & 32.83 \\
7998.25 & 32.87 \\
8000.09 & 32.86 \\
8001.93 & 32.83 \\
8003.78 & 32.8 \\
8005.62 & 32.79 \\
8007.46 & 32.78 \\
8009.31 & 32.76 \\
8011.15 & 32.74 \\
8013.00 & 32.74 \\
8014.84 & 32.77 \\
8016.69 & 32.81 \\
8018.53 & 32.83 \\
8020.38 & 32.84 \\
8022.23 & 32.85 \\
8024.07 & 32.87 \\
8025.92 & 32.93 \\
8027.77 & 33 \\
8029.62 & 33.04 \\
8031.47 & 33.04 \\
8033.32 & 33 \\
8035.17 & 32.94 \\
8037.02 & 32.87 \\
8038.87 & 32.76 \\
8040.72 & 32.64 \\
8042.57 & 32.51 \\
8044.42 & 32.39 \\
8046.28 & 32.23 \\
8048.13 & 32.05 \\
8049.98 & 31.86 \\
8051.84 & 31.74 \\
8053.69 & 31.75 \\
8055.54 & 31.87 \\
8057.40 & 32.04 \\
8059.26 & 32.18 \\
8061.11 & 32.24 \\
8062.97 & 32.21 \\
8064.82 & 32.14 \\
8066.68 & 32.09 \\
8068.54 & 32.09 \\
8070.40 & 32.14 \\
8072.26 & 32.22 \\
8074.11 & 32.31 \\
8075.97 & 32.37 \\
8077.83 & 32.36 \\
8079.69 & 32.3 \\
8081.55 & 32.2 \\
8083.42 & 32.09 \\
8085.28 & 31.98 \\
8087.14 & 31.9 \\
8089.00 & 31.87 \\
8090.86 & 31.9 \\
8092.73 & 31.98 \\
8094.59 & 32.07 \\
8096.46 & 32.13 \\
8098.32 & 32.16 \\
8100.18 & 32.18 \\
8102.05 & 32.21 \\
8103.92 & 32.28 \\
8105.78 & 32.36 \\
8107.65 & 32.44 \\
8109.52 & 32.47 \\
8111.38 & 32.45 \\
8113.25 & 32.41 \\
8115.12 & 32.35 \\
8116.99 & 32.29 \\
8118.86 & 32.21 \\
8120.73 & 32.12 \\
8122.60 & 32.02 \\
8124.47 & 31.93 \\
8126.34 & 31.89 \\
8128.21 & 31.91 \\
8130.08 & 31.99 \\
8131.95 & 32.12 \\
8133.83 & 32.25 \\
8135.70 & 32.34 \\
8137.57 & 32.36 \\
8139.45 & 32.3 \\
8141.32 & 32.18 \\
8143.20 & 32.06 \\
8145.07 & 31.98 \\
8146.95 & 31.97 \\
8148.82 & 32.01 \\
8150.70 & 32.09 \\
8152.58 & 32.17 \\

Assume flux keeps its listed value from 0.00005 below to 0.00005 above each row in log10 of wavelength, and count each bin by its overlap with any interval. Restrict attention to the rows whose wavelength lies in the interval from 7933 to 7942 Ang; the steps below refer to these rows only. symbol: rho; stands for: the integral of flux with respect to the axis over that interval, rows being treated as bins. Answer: 297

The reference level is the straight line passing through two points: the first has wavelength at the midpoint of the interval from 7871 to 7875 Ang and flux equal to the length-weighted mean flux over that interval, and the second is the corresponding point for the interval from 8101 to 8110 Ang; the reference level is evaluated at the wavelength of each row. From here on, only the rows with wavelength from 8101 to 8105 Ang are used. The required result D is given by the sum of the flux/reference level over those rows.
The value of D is 1.99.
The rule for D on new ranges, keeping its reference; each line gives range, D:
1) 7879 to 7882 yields 2.00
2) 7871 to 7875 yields 2.00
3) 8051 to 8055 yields 1.94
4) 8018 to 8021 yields 2.00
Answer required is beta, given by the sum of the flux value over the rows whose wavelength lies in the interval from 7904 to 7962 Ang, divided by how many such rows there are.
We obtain 33.2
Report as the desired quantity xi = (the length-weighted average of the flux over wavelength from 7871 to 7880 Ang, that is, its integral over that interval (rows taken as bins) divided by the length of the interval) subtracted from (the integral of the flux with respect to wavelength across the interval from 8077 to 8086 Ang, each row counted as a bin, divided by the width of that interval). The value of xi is -1.77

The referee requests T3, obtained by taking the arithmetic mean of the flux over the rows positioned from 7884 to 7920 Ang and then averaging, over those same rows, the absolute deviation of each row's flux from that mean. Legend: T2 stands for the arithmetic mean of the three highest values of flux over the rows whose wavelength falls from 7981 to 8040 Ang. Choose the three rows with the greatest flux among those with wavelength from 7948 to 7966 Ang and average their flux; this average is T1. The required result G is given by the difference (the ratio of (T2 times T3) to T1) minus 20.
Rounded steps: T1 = 33.55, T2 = 33.0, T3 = 0.18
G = -19.82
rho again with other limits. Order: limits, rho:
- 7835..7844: 303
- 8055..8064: 289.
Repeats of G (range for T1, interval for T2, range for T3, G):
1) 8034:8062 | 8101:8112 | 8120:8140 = -19.85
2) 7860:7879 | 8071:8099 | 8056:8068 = -19.94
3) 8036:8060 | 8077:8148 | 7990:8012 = -19.95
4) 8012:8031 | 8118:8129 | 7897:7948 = -19.82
